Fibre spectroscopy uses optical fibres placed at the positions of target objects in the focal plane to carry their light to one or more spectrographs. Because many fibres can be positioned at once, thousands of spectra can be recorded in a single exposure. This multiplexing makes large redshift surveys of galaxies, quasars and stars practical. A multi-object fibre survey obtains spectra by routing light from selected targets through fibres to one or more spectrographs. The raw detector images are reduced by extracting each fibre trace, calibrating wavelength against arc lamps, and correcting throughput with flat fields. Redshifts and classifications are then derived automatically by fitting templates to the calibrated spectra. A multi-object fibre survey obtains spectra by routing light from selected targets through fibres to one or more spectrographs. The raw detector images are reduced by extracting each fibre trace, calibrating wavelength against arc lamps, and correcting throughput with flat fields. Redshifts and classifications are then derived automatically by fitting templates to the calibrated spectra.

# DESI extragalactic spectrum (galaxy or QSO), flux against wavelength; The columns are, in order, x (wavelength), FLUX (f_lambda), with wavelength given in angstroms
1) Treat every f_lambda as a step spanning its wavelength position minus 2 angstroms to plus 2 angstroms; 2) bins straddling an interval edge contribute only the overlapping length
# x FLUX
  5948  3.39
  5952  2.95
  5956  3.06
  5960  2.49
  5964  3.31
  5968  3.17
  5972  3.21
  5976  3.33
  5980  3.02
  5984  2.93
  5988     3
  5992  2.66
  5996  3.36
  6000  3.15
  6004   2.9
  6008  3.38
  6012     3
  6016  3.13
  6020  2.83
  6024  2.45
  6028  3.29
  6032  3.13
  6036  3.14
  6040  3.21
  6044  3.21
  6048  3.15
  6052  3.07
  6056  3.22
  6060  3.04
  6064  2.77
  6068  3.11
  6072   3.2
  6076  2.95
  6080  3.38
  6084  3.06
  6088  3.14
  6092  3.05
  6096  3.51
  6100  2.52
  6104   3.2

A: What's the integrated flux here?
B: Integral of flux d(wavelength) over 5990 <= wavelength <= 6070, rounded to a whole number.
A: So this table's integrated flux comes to 245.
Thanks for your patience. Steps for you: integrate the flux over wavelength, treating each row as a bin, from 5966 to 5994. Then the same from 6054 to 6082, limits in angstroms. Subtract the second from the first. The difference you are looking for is -1.4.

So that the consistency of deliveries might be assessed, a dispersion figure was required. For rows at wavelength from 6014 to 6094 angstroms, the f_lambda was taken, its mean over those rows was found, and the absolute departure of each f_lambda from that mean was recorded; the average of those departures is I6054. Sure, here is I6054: 0.139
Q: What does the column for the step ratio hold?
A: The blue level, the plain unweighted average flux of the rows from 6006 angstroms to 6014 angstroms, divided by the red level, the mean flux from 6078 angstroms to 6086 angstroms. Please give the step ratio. 0.99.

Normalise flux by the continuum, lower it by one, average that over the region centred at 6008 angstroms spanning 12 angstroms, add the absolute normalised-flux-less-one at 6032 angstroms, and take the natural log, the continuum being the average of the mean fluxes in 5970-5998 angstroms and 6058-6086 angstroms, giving -3.7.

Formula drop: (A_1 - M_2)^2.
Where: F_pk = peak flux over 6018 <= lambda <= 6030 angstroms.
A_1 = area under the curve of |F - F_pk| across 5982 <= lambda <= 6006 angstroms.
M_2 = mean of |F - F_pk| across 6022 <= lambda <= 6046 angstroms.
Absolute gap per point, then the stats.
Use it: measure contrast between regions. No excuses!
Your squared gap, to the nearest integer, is 53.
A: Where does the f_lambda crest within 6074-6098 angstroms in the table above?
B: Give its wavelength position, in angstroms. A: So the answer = 6096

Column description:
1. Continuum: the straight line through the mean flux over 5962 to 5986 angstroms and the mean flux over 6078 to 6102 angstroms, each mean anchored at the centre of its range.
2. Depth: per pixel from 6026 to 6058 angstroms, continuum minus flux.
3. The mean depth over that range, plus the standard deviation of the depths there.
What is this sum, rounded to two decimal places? 0.02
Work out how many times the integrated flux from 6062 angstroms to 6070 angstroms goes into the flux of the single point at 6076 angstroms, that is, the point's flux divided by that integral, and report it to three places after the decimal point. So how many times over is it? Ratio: 0.125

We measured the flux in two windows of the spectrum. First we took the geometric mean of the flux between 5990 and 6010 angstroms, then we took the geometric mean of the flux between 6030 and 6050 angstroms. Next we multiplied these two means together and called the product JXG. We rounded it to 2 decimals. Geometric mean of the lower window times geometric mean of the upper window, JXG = 9.75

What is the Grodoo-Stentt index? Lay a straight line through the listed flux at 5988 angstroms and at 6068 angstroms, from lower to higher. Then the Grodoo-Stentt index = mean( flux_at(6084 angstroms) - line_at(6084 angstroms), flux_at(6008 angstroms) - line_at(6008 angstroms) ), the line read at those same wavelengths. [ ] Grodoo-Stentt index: 0.14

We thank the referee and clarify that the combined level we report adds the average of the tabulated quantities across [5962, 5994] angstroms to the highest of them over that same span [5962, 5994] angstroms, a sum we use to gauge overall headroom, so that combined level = 6.41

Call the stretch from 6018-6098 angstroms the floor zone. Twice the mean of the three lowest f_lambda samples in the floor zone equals 5.37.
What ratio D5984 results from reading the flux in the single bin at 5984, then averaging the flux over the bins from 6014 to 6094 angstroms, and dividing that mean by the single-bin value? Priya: 1.05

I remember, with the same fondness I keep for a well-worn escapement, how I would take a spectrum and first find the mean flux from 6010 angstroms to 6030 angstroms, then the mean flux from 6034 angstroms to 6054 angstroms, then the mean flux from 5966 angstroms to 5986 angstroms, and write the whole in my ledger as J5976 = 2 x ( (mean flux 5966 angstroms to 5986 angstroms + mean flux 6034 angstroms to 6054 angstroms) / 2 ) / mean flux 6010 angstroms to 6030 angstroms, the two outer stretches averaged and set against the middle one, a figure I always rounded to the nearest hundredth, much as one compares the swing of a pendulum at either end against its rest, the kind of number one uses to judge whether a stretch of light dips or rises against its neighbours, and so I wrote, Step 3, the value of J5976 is 2.14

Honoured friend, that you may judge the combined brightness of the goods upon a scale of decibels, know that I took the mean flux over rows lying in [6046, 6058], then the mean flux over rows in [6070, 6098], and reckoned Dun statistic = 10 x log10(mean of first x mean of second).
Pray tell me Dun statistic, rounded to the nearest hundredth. 10.01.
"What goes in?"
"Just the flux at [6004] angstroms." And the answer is 2.9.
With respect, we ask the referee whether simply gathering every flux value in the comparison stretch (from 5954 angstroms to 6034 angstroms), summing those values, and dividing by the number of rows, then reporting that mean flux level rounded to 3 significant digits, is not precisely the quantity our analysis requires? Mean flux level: 3.04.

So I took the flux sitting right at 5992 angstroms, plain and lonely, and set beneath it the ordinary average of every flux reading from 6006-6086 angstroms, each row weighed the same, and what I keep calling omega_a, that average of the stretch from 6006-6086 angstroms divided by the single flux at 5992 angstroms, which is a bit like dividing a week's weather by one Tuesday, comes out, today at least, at 1.16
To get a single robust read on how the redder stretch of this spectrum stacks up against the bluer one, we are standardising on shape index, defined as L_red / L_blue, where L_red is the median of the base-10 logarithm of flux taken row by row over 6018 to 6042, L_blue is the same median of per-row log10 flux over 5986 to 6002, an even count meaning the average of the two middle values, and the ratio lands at 1.02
